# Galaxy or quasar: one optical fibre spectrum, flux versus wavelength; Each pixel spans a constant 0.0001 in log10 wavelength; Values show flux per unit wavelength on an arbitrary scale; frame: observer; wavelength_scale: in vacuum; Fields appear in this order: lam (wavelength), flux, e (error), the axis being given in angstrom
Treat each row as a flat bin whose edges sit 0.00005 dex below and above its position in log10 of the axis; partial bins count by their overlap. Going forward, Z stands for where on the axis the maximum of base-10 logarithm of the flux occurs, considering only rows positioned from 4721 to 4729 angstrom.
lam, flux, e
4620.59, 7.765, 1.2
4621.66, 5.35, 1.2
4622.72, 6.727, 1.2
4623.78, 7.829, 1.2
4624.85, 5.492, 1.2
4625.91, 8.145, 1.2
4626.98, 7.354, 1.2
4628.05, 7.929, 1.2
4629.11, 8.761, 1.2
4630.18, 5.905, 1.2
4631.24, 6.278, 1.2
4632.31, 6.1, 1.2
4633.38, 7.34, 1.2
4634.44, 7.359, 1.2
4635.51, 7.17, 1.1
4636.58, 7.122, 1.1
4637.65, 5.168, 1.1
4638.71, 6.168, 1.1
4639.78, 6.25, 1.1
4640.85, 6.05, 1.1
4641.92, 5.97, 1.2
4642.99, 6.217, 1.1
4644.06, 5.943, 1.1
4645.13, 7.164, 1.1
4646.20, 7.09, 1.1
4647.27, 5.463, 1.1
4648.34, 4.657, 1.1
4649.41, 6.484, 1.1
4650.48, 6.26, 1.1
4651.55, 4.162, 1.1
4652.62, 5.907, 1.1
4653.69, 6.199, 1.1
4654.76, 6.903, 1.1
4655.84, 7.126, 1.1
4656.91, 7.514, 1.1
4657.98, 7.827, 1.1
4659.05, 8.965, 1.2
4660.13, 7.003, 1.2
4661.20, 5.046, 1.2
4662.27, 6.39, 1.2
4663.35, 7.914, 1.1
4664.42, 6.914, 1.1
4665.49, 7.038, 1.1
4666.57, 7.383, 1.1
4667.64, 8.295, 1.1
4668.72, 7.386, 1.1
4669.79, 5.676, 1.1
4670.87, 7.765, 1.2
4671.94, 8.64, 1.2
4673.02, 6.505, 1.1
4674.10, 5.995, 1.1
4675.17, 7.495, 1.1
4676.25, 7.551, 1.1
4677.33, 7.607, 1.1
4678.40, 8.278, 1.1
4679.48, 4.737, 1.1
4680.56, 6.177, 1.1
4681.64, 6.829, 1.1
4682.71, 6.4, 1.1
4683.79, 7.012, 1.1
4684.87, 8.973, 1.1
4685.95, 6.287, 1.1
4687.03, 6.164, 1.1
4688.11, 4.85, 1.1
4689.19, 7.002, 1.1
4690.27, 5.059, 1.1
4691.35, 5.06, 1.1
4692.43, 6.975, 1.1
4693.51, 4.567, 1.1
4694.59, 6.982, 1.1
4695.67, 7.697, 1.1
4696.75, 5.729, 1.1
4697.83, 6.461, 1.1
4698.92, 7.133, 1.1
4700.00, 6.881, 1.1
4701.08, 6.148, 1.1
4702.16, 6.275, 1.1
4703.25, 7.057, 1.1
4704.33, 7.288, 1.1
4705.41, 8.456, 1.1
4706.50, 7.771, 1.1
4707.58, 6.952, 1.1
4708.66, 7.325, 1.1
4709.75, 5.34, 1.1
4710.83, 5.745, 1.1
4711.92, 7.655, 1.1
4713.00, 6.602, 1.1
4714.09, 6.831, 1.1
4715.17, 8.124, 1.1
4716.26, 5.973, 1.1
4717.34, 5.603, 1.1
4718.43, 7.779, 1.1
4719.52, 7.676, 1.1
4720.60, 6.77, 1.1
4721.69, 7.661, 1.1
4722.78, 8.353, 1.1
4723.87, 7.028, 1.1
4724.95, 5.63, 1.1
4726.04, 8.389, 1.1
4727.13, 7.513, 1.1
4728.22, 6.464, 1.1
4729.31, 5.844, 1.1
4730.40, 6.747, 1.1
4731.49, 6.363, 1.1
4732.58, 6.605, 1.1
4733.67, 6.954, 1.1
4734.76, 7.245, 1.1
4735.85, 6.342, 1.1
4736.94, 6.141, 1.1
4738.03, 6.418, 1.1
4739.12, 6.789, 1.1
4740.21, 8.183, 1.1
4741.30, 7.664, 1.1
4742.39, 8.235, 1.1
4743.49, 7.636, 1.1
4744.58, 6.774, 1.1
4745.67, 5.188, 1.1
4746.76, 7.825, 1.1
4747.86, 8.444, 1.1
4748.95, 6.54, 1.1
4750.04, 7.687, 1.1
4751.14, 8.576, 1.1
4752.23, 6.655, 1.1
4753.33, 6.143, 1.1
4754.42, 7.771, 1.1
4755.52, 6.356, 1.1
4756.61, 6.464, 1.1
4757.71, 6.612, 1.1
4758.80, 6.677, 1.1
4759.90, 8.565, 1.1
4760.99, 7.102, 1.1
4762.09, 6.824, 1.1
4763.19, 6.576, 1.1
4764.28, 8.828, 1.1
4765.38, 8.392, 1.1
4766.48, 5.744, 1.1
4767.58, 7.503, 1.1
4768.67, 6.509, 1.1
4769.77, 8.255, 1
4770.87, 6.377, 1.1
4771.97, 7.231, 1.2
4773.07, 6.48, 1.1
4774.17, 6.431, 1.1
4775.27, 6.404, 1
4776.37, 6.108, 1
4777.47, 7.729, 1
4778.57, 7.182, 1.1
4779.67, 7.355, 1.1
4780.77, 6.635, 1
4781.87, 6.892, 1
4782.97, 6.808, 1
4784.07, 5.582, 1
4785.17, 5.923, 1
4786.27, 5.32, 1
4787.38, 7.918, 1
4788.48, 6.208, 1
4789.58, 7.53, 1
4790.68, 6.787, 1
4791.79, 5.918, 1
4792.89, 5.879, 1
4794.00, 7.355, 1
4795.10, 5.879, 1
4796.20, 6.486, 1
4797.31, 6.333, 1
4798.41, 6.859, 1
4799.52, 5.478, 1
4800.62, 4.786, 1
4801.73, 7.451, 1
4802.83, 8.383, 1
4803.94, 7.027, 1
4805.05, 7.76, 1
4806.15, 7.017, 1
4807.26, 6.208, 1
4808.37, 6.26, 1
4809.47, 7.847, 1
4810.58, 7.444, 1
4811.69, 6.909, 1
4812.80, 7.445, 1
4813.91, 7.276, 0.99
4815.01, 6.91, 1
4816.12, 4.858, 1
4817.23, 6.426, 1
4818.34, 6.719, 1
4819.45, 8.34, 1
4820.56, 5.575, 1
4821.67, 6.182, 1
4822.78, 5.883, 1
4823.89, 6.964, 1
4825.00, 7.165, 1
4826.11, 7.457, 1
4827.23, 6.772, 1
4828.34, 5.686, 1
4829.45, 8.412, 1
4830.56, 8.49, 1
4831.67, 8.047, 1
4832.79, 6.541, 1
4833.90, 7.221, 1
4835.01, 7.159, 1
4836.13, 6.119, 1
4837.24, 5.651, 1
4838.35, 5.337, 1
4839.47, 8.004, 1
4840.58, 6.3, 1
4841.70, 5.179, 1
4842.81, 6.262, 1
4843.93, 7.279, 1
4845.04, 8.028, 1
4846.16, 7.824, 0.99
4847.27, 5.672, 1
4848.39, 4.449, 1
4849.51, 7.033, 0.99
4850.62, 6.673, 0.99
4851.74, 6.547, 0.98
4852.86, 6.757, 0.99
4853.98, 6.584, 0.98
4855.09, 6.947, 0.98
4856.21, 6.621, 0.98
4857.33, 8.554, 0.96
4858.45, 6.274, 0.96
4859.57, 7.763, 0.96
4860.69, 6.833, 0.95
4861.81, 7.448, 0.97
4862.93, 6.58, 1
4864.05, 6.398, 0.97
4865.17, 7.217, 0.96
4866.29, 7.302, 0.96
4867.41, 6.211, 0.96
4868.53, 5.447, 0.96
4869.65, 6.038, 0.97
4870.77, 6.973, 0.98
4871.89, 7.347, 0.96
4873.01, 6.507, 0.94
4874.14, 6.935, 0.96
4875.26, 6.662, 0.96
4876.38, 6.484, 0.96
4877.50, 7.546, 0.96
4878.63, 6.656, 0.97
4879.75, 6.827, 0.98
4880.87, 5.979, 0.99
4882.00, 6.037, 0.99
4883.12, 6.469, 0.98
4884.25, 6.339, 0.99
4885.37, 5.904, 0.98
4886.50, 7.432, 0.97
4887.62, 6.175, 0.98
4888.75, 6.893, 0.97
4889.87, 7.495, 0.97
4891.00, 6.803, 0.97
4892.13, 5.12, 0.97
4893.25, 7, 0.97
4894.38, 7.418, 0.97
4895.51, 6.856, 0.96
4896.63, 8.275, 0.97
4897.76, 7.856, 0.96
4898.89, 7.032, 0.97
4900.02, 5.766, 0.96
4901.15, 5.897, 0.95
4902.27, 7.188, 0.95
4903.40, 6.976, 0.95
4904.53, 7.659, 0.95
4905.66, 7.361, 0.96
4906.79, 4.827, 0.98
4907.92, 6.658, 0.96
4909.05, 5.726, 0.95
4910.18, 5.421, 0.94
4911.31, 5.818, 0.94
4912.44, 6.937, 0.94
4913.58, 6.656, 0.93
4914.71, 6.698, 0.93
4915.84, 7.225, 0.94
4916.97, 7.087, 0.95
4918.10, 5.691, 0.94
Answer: 4726.04 angstrom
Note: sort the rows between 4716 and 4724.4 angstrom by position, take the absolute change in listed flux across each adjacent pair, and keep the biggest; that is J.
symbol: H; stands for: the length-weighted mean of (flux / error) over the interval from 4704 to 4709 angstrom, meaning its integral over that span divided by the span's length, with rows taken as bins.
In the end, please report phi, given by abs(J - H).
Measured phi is 4.7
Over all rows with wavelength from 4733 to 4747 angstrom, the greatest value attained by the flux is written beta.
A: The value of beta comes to 8.235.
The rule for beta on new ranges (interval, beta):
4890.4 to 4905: 8.275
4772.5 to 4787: 7.729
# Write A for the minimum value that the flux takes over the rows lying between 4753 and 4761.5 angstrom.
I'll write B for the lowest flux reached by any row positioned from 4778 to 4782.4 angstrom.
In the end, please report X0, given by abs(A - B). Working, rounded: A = 6.143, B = 6.635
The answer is 0.49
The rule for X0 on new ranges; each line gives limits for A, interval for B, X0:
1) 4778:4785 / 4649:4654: 1.42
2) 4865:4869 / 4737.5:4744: 0.97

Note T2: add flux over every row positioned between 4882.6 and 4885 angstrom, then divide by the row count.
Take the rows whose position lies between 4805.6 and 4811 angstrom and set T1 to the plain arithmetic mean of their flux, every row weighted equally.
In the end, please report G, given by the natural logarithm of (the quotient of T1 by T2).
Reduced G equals 0.08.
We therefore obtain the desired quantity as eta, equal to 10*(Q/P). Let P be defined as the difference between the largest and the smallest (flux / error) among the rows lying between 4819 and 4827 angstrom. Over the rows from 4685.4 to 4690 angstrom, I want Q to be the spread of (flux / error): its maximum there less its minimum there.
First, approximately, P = 2.8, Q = 2.0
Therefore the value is 7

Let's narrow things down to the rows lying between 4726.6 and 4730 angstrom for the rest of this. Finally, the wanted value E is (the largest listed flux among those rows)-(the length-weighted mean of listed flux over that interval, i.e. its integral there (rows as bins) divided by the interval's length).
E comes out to 0.91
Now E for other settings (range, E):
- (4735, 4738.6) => 0.03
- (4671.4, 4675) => 1.54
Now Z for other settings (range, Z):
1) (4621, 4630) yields 4629.11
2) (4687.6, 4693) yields 4689.19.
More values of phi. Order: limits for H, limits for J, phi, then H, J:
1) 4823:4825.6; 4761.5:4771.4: 4.3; 6.9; 2.6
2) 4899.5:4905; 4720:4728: 4.3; 7.0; 2.8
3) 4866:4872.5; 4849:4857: 6.4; 6.8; 0.4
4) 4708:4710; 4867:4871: 5.0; 5.9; 0.9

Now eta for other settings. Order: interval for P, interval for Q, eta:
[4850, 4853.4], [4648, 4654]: 146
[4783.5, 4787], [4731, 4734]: 9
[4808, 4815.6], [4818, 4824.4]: 17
